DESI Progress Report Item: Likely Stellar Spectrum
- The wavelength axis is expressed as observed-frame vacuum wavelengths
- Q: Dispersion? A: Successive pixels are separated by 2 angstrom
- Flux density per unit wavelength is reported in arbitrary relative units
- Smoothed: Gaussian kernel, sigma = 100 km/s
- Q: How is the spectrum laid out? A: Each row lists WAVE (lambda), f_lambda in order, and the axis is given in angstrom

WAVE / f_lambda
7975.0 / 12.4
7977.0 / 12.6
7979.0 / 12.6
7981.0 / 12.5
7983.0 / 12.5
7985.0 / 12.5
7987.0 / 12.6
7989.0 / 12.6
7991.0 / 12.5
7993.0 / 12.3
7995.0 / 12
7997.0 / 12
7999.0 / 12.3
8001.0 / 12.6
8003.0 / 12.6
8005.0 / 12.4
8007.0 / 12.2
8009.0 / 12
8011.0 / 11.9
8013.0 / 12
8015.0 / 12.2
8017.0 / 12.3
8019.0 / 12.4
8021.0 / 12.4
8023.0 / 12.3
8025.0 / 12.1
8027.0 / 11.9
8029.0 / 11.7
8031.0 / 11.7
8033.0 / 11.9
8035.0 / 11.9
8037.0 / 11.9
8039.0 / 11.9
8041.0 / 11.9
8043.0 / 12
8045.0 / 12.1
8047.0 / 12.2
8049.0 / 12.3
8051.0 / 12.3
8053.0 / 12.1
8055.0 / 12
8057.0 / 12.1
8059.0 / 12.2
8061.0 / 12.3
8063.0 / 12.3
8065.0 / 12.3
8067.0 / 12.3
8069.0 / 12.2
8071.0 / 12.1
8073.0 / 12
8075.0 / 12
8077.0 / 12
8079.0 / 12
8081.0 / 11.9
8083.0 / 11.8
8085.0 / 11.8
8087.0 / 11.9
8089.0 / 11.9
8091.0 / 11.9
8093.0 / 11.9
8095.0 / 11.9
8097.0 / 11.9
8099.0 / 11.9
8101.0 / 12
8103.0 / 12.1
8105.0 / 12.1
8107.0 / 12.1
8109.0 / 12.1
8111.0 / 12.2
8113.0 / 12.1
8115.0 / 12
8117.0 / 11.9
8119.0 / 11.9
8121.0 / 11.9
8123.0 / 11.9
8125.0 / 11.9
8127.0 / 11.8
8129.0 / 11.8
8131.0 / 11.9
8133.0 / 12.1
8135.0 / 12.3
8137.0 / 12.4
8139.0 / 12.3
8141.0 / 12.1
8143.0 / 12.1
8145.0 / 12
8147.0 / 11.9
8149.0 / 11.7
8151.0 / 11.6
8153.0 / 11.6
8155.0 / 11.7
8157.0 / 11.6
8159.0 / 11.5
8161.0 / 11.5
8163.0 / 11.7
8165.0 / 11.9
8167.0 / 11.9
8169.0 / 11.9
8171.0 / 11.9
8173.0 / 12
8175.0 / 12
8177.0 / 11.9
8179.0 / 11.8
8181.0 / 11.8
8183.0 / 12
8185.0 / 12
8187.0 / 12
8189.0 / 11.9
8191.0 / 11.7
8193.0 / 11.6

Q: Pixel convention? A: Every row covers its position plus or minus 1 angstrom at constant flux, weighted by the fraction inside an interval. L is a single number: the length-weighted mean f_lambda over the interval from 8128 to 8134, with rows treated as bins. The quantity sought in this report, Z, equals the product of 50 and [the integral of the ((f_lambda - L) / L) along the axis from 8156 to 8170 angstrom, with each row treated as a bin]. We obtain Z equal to -12.8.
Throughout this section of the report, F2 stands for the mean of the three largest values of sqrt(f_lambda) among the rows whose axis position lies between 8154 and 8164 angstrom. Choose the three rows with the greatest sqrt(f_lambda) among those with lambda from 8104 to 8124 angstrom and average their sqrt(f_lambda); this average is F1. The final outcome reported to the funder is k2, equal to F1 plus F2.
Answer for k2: 6.90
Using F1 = 3.483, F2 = 3.42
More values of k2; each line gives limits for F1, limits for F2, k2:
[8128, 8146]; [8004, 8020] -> 7.03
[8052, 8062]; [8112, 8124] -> 6.96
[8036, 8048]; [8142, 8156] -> 6.94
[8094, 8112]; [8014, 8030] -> 7.00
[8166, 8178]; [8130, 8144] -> 6.97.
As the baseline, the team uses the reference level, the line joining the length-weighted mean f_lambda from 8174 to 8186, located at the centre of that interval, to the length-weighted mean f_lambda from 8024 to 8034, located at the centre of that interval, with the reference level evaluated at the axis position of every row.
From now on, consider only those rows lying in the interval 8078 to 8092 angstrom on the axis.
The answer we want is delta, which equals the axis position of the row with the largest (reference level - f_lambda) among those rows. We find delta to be 8085.0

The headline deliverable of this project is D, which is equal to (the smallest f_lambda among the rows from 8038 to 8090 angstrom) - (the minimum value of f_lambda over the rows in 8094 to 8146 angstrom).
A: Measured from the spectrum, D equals 0.0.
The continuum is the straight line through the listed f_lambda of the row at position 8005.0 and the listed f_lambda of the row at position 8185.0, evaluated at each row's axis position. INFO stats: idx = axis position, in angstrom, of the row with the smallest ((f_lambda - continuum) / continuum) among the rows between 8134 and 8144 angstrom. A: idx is 8141.0 angstrom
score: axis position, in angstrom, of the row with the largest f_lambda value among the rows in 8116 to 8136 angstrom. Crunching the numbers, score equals 8135.0 angstrom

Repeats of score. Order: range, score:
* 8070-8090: 8071.0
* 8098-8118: 8111.0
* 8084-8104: 8103.0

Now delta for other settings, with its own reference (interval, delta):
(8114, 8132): 8129.0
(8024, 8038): 8031.0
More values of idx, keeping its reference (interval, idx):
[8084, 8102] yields 8085.0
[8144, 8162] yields 8159.0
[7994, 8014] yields 8011.0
